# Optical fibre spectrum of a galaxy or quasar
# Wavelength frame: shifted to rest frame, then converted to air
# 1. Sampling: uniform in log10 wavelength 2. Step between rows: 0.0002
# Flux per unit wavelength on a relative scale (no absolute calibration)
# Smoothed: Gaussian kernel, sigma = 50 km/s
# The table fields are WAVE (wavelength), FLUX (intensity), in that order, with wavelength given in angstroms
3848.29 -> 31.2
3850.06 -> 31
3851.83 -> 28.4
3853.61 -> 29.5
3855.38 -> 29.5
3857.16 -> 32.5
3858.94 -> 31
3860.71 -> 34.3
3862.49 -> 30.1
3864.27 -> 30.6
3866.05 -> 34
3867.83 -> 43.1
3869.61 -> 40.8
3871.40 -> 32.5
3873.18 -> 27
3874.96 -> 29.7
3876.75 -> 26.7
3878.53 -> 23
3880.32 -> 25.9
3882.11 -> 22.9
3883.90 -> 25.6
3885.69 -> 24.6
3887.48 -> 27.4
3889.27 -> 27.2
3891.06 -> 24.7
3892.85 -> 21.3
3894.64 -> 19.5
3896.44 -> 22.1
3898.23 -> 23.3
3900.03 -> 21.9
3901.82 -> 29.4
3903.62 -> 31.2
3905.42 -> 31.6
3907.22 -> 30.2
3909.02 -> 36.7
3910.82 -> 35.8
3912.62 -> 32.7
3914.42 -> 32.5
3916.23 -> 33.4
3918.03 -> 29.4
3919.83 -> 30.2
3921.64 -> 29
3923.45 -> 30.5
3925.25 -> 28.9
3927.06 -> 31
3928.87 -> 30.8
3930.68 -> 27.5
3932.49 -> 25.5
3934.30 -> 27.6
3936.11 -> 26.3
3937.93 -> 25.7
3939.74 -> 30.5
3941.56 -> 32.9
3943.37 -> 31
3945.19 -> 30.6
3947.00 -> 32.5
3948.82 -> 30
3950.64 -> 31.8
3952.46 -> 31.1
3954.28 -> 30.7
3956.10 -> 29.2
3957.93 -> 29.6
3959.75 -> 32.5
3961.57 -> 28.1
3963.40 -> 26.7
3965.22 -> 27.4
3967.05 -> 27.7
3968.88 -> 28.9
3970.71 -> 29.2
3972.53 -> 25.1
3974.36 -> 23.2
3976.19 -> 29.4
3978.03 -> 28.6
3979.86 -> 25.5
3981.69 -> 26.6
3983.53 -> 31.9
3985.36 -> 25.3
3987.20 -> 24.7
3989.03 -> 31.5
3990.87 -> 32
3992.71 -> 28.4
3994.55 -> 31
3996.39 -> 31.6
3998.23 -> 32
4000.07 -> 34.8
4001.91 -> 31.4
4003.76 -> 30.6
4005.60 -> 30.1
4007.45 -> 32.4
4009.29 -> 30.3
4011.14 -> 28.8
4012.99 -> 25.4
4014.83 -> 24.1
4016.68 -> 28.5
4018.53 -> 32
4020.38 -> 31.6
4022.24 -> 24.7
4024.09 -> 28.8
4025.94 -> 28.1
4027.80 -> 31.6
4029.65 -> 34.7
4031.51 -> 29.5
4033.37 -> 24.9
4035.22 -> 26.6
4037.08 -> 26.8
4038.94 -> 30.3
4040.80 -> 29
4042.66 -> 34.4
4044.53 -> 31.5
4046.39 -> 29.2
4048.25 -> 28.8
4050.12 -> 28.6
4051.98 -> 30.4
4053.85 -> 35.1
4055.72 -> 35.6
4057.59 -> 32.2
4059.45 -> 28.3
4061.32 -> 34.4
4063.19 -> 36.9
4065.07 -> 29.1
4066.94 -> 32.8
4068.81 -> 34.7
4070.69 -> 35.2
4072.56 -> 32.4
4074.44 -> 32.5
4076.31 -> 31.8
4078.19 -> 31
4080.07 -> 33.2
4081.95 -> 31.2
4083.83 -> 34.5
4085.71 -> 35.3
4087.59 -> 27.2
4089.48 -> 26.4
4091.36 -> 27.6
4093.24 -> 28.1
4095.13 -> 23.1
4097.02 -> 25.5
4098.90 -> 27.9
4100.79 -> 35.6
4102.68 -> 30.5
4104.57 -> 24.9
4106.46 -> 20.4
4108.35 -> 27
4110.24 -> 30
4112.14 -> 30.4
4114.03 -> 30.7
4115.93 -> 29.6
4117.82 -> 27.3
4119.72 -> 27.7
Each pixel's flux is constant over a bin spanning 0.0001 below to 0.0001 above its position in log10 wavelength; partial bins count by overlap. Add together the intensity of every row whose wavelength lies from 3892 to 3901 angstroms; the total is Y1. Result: 108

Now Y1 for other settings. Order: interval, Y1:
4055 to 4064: 167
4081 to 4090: 155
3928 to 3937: 138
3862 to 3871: 179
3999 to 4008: 159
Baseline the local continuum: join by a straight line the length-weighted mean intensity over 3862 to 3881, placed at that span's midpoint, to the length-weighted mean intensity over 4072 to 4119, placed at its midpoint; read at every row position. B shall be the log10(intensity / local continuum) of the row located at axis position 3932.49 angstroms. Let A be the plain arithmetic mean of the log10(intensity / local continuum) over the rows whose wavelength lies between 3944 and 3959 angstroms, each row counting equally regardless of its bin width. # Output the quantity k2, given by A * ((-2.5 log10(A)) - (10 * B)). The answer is 0.01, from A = 0.001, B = -0.08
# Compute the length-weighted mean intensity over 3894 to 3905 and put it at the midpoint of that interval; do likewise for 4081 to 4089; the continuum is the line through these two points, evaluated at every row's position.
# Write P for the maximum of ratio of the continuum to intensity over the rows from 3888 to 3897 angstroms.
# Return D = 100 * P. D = 127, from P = 1.27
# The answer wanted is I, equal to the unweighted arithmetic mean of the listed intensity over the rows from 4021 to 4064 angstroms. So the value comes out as 30.5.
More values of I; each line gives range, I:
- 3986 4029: 29.8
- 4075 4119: 29.1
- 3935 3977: 29.1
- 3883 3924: 28.3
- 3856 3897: 28.5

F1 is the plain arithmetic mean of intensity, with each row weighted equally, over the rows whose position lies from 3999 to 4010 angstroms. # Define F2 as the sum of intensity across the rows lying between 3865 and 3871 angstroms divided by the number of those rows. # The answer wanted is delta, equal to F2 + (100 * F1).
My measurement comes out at 3199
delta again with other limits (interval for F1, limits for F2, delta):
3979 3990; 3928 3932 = 2787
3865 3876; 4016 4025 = 3481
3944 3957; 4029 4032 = 3116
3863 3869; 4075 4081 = 3622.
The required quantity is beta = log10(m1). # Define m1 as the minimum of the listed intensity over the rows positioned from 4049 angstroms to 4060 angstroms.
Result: 1.45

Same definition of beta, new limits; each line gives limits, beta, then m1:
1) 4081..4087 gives 1.49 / 31.2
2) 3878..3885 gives 1.36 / 22.9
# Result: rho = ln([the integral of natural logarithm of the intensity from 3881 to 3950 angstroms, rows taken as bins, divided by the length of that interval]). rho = 1.21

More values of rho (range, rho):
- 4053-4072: 1.25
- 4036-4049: 1.22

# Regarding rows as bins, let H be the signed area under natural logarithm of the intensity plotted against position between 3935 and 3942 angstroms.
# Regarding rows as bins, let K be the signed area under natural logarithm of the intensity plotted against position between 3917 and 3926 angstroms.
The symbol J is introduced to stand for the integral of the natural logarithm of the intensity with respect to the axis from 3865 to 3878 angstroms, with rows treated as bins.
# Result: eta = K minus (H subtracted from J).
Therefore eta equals 9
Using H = 23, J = 45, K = 31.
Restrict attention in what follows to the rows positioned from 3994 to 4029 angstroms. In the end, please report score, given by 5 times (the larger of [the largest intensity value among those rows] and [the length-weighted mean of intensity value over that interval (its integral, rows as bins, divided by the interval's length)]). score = 174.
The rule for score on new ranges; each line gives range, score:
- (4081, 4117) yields 178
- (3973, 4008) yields 174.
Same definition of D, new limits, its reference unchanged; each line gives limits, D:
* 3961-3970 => 102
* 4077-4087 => 101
